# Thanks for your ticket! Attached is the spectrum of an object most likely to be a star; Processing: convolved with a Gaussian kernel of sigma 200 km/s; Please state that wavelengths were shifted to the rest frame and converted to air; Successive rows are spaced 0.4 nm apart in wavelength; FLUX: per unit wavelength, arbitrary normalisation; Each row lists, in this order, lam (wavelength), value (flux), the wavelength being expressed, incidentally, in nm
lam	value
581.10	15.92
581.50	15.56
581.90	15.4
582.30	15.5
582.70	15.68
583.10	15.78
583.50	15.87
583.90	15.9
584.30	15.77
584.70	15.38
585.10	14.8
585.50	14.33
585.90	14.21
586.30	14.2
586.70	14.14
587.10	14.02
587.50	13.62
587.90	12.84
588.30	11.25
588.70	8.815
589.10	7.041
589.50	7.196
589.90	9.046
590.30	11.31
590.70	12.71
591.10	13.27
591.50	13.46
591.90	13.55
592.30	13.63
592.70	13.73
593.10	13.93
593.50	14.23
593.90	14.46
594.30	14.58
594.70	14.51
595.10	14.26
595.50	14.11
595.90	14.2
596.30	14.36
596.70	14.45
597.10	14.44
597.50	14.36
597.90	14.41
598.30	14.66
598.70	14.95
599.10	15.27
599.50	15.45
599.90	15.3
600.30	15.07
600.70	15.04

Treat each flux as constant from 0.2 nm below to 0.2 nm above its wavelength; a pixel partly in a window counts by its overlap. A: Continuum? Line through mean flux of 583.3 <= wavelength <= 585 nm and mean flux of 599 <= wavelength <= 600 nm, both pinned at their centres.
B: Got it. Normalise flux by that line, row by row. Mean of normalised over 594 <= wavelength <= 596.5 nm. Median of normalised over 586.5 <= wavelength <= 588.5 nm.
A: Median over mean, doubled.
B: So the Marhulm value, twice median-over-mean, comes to 1.88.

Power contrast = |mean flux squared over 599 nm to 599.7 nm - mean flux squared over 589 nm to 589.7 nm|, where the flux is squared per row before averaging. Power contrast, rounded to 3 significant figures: 185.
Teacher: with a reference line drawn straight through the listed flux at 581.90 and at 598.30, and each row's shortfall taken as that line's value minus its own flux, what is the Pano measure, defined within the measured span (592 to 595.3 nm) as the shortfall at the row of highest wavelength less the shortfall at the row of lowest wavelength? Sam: -0.8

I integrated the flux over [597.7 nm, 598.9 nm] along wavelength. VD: 17.6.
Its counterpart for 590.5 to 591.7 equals 15.8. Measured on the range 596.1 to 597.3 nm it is 17.3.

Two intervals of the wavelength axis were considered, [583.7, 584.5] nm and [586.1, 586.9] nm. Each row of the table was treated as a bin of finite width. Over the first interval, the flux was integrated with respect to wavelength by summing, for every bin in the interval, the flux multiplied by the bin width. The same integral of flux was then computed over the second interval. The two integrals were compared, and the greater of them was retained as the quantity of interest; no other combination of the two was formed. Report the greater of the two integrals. 12.7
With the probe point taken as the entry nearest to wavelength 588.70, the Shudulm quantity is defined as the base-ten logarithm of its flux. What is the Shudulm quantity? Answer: 0.945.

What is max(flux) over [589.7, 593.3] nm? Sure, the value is 13.93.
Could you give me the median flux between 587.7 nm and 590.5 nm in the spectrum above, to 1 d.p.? 9.0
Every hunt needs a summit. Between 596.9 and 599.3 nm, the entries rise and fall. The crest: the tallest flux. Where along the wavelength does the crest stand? 599.10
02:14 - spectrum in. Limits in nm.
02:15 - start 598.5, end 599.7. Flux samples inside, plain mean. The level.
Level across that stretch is 15.2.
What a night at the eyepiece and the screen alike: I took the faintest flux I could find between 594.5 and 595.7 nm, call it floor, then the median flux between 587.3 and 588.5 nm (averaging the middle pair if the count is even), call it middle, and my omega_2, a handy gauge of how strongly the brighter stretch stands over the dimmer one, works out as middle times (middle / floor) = 12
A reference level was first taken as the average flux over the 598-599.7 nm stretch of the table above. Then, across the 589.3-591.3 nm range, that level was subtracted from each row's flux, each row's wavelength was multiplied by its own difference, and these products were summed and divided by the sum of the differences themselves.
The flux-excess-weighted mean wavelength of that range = 590.01 nm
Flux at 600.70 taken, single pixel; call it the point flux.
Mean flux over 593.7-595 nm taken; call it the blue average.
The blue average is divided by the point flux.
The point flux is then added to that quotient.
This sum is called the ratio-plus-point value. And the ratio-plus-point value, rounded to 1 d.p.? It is 16.0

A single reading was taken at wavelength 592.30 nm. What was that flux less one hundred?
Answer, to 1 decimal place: -86.4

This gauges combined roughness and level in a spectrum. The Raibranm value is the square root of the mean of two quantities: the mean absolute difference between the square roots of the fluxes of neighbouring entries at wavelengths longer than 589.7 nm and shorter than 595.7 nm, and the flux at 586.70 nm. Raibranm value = 2.66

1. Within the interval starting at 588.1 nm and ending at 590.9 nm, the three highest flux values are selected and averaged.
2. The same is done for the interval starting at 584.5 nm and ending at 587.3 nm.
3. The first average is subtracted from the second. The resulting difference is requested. 3.1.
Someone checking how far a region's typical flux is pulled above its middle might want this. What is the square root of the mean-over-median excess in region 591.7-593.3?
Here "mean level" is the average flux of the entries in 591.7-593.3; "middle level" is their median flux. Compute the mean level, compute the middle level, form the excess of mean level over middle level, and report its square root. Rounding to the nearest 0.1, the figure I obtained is 0.2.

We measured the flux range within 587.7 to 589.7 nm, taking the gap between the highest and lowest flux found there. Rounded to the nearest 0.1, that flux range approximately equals 5.8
